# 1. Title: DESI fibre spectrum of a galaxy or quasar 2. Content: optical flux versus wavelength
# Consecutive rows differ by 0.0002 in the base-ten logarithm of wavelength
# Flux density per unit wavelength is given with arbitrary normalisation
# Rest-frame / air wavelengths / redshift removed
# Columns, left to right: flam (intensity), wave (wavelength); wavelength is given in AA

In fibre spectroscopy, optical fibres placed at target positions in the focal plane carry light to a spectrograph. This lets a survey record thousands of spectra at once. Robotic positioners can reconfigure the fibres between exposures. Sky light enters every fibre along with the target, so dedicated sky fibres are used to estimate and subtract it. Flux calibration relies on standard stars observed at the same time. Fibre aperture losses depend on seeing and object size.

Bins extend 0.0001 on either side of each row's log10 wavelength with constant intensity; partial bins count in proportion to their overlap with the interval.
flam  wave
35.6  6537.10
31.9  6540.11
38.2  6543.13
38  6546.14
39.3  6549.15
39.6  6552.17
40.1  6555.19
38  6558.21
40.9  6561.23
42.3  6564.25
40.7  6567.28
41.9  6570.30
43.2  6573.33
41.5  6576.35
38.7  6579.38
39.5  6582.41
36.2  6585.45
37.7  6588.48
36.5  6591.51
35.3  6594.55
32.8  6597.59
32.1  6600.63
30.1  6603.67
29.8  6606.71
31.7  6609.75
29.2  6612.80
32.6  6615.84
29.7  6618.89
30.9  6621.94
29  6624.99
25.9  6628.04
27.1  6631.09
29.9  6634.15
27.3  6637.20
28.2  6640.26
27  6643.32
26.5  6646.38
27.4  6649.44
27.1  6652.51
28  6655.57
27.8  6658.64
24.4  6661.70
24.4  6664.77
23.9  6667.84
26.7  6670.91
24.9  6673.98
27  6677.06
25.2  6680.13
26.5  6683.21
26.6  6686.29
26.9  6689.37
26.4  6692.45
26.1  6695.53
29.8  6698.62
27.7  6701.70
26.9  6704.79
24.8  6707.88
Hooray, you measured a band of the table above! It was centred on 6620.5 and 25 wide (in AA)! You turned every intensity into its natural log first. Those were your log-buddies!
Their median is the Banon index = 3.38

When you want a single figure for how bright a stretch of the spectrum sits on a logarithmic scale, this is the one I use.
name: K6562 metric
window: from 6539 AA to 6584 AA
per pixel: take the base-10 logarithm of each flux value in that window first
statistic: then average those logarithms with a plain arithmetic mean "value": 1.60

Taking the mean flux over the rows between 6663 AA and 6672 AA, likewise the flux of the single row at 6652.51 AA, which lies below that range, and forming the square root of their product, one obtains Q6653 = 26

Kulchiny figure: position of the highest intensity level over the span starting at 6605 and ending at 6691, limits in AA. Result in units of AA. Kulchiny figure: 6615.84 AA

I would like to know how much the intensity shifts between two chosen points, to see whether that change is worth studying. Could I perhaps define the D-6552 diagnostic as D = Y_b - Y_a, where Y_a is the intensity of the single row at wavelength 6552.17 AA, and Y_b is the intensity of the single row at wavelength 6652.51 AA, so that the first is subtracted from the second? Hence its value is -12.5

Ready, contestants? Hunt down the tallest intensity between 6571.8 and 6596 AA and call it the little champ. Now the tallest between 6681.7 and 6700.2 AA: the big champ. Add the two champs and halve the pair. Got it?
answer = 36.5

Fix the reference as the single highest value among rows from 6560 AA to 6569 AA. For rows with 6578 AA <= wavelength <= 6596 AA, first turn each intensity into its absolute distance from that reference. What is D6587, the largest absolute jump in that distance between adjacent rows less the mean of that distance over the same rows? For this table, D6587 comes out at -2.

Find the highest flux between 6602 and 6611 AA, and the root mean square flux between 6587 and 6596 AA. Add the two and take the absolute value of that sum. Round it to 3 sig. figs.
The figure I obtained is 68.2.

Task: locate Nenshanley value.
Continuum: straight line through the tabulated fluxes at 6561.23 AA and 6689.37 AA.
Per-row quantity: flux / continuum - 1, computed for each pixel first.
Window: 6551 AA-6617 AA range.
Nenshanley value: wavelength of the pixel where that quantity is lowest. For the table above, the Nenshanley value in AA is 6612.80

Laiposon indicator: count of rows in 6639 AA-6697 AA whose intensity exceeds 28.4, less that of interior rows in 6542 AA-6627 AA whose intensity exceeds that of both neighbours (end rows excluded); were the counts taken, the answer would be -8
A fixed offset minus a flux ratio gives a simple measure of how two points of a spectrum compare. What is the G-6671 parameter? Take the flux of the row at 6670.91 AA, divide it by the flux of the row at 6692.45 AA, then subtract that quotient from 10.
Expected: 9.0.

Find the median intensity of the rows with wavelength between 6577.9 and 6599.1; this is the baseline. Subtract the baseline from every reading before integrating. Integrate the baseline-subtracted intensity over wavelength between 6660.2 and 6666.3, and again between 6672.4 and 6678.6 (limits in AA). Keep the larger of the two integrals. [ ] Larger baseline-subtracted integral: -65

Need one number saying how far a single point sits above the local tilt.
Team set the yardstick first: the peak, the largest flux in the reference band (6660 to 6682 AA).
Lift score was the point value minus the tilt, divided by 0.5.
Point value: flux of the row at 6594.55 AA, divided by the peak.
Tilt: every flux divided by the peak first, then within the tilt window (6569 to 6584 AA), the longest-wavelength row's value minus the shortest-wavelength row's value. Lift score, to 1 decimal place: 2.8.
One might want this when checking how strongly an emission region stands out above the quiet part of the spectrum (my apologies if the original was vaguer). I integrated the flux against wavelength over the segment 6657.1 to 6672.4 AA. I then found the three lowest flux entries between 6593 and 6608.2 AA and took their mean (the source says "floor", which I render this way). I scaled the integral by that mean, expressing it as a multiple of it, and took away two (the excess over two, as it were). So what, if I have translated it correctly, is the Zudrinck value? 10.7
